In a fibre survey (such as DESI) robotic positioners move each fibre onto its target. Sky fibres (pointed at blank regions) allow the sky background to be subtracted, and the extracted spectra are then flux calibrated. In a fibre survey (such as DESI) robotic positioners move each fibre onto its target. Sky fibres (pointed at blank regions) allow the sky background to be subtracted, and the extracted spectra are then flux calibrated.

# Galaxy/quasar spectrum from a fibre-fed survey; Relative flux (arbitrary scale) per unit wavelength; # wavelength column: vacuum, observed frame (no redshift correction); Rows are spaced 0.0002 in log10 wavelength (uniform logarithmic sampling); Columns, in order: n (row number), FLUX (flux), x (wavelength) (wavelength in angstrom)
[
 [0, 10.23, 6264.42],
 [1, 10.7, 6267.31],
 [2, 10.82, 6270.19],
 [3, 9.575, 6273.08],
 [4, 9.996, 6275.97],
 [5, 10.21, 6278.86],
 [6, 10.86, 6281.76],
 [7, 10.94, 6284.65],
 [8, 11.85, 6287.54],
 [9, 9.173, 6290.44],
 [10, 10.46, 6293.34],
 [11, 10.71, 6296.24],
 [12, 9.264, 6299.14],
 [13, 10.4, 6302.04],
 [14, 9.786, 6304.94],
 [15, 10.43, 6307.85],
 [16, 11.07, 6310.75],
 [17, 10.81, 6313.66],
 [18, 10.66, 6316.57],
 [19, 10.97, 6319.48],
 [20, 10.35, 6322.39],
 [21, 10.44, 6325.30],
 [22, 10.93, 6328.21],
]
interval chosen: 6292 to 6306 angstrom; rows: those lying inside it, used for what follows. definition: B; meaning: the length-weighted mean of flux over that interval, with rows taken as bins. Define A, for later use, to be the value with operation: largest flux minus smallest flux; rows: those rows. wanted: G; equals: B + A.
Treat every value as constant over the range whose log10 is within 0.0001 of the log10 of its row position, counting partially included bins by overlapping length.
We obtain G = 11.58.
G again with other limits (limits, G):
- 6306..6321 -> 11.40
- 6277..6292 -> 13.26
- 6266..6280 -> 11.51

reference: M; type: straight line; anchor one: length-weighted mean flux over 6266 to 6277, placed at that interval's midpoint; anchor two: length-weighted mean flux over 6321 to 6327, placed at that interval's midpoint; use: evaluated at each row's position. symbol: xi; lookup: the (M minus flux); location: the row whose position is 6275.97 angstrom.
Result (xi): 0.30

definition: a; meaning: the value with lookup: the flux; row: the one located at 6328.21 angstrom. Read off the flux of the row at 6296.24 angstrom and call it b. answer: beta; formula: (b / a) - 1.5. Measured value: -0.520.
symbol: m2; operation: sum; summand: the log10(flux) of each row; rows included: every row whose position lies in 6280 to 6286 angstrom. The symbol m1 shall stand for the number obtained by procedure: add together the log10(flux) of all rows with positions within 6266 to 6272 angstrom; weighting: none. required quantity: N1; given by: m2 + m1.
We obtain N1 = 4.14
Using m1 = 2.06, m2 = 2.07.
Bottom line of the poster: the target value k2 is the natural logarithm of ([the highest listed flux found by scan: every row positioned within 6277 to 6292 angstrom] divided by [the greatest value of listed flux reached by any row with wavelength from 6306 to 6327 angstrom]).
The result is 0.07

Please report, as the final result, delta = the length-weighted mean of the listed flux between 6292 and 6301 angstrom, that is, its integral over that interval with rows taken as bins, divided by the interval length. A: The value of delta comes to 10.15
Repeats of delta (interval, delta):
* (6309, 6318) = 10.83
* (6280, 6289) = 11.18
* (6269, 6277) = 10.11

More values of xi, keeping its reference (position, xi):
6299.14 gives 1.09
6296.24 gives -0.36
